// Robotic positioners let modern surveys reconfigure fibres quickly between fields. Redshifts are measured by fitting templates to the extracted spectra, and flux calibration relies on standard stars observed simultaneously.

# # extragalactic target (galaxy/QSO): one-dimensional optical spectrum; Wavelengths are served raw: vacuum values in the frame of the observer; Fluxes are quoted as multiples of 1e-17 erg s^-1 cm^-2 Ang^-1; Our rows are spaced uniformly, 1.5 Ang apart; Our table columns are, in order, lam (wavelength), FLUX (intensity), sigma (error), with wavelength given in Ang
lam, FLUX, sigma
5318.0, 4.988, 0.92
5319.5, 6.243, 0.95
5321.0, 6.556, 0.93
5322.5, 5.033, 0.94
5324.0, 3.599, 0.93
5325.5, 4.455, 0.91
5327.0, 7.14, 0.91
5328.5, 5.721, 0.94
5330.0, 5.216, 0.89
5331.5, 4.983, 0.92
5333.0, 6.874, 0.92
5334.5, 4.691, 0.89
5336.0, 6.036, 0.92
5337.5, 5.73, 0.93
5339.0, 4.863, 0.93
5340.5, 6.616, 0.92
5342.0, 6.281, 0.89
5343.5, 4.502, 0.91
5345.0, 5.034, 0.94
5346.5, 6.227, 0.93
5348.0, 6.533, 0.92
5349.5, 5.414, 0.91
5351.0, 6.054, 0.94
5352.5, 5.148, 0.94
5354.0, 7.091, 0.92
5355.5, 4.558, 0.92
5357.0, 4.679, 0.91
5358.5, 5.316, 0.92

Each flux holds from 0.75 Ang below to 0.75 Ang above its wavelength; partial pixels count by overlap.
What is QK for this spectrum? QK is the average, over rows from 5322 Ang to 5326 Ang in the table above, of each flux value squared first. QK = 19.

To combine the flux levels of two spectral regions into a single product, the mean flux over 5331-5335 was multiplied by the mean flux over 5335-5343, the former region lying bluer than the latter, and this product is 32.6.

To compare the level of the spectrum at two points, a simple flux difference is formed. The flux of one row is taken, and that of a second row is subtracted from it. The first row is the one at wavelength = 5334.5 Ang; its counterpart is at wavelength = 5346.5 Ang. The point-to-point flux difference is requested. -1.5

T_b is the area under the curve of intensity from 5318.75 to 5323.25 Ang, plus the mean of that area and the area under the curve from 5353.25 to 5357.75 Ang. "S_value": 52.4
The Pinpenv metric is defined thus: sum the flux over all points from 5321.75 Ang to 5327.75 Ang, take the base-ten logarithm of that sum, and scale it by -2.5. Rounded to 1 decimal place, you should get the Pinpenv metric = -3.3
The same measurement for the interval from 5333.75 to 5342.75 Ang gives -3.8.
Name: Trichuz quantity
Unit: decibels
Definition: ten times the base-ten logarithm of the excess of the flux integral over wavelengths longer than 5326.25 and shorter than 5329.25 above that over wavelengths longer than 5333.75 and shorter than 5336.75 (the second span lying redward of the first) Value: 5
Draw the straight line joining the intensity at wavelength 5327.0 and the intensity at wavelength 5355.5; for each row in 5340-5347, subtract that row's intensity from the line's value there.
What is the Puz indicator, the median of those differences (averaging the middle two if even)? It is -0.50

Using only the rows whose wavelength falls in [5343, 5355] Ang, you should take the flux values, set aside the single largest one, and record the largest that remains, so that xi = 6.533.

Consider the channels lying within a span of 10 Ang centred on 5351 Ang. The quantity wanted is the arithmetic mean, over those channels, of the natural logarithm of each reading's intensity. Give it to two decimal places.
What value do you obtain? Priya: 1.76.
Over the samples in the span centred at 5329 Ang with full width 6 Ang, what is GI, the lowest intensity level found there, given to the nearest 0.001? 4.983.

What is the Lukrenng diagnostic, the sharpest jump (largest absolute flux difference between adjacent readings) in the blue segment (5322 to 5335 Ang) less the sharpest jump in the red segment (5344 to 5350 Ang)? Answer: 1.5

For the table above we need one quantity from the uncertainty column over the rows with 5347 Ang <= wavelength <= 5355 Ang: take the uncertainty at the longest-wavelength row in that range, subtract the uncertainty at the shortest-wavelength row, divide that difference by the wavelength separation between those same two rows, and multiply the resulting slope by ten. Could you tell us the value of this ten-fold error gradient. 0.000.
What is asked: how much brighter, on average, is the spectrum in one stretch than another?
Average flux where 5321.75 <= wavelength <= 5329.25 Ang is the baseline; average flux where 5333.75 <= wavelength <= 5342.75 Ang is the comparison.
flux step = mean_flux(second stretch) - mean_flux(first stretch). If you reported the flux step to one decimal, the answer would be 0.5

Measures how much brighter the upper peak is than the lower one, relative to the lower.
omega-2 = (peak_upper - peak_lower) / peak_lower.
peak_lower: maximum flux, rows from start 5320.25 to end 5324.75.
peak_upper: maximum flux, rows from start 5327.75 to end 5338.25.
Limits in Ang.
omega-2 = 0.05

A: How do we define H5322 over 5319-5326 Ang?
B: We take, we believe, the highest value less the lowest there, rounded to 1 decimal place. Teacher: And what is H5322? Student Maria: 3.0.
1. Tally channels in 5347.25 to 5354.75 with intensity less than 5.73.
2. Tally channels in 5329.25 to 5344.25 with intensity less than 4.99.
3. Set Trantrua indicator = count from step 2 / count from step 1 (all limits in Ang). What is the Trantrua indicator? 2.0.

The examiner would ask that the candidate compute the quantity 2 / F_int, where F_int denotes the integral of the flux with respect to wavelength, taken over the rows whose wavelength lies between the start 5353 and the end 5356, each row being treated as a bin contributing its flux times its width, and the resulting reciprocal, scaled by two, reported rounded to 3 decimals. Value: 0.114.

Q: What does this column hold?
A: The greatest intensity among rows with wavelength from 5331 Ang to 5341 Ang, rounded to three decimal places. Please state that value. 6.874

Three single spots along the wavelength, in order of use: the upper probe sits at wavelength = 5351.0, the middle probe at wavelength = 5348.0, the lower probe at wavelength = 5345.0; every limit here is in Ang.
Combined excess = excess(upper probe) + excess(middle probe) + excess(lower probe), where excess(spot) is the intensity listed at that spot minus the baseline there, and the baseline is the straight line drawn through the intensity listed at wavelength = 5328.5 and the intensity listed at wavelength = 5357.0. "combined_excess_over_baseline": 2.6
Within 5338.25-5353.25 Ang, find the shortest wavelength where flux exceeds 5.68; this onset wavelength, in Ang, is 5340.5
